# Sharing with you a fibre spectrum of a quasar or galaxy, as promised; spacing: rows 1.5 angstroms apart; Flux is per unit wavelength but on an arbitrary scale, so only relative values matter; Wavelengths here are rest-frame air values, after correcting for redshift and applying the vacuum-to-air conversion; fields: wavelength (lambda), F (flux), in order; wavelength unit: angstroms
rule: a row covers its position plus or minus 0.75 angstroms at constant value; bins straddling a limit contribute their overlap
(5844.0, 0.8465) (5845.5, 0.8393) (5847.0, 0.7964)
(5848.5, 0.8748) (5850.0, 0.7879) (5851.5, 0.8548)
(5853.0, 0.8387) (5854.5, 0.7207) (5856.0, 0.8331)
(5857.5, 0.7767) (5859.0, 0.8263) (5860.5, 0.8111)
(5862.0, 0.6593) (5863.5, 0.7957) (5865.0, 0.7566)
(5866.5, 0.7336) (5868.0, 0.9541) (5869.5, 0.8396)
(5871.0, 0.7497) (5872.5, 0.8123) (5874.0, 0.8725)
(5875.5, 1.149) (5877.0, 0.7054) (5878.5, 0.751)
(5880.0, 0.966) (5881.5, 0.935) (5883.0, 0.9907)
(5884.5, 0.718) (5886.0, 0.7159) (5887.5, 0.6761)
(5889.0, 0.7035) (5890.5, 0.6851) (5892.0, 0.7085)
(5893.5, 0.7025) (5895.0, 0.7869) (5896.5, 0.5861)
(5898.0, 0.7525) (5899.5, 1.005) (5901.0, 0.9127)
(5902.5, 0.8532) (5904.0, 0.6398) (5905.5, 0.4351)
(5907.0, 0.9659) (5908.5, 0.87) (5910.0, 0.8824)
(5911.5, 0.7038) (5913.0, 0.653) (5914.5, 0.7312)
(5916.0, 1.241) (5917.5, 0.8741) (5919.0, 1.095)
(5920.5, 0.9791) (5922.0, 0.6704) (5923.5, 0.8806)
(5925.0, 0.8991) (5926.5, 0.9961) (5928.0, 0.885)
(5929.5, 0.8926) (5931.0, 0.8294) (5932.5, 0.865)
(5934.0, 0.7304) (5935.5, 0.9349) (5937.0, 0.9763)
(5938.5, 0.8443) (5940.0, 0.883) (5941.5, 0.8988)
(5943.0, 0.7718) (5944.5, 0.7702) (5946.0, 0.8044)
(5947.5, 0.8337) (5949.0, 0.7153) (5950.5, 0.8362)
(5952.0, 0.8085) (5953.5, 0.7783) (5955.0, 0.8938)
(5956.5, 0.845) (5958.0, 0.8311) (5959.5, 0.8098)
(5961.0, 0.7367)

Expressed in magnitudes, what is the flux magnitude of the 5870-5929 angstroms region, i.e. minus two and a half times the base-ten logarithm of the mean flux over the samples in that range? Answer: 0.21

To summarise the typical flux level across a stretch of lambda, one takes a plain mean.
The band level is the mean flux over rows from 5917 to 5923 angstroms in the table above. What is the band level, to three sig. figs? 0.905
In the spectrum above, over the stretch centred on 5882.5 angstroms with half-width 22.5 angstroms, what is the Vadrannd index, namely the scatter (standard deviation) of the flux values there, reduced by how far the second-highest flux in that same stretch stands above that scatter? -0.75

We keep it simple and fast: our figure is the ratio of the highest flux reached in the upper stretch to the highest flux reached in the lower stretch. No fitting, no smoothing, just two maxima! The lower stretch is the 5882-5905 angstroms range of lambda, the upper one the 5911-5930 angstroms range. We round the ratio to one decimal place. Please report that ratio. 1.2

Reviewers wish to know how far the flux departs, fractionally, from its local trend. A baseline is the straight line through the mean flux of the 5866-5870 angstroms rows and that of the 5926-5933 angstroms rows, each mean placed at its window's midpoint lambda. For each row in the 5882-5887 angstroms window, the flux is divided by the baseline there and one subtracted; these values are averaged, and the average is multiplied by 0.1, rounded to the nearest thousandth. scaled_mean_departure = -0.006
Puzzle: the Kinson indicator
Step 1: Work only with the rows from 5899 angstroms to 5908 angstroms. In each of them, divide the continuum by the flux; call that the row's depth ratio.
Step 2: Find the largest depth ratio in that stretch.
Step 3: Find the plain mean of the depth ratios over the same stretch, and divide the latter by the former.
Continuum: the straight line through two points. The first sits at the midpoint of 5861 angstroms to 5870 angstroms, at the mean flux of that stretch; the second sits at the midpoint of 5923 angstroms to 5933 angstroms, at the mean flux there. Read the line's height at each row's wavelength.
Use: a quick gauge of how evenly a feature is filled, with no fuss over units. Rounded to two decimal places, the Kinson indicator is 0.59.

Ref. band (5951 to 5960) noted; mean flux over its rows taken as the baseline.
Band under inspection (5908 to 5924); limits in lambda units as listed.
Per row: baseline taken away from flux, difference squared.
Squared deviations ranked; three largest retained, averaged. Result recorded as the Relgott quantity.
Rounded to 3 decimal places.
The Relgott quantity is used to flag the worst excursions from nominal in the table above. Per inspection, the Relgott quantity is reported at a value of 0.091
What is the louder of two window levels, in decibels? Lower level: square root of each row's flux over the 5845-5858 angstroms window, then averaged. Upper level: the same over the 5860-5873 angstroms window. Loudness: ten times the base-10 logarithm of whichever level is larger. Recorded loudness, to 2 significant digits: -0.45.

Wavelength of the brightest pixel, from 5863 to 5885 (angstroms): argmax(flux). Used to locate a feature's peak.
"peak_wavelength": 5875.5 angstroms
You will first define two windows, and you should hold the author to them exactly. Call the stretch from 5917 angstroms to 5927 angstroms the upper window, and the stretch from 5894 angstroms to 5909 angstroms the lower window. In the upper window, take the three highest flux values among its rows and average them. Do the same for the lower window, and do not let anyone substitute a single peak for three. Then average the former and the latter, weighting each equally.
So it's 0.99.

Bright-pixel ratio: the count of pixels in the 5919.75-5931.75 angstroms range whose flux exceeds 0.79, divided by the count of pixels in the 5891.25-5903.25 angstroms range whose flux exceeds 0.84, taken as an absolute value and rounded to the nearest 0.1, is 2.3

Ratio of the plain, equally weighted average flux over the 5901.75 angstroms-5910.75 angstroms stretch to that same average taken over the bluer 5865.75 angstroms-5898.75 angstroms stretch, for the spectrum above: 0.97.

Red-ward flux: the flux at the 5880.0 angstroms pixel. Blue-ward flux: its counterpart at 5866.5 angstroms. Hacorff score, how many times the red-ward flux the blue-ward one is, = 0.76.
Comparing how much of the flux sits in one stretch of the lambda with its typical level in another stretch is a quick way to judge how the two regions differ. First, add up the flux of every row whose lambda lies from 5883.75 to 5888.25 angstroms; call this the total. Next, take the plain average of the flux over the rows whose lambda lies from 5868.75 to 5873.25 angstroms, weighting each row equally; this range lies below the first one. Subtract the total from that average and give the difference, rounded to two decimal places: -1.31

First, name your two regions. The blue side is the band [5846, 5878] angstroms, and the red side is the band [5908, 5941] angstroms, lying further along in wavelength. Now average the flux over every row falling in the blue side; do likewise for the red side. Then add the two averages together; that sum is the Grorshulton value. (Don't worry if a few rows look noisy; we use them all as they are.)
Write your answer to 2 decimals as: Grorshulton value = 1.69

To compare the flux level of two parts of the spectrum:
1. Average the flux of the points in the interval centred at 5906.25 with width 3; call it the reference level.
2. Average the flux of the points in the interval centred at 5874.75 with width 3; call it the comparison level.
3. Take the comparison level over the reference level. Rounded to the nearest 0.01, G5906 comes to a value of 1.44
